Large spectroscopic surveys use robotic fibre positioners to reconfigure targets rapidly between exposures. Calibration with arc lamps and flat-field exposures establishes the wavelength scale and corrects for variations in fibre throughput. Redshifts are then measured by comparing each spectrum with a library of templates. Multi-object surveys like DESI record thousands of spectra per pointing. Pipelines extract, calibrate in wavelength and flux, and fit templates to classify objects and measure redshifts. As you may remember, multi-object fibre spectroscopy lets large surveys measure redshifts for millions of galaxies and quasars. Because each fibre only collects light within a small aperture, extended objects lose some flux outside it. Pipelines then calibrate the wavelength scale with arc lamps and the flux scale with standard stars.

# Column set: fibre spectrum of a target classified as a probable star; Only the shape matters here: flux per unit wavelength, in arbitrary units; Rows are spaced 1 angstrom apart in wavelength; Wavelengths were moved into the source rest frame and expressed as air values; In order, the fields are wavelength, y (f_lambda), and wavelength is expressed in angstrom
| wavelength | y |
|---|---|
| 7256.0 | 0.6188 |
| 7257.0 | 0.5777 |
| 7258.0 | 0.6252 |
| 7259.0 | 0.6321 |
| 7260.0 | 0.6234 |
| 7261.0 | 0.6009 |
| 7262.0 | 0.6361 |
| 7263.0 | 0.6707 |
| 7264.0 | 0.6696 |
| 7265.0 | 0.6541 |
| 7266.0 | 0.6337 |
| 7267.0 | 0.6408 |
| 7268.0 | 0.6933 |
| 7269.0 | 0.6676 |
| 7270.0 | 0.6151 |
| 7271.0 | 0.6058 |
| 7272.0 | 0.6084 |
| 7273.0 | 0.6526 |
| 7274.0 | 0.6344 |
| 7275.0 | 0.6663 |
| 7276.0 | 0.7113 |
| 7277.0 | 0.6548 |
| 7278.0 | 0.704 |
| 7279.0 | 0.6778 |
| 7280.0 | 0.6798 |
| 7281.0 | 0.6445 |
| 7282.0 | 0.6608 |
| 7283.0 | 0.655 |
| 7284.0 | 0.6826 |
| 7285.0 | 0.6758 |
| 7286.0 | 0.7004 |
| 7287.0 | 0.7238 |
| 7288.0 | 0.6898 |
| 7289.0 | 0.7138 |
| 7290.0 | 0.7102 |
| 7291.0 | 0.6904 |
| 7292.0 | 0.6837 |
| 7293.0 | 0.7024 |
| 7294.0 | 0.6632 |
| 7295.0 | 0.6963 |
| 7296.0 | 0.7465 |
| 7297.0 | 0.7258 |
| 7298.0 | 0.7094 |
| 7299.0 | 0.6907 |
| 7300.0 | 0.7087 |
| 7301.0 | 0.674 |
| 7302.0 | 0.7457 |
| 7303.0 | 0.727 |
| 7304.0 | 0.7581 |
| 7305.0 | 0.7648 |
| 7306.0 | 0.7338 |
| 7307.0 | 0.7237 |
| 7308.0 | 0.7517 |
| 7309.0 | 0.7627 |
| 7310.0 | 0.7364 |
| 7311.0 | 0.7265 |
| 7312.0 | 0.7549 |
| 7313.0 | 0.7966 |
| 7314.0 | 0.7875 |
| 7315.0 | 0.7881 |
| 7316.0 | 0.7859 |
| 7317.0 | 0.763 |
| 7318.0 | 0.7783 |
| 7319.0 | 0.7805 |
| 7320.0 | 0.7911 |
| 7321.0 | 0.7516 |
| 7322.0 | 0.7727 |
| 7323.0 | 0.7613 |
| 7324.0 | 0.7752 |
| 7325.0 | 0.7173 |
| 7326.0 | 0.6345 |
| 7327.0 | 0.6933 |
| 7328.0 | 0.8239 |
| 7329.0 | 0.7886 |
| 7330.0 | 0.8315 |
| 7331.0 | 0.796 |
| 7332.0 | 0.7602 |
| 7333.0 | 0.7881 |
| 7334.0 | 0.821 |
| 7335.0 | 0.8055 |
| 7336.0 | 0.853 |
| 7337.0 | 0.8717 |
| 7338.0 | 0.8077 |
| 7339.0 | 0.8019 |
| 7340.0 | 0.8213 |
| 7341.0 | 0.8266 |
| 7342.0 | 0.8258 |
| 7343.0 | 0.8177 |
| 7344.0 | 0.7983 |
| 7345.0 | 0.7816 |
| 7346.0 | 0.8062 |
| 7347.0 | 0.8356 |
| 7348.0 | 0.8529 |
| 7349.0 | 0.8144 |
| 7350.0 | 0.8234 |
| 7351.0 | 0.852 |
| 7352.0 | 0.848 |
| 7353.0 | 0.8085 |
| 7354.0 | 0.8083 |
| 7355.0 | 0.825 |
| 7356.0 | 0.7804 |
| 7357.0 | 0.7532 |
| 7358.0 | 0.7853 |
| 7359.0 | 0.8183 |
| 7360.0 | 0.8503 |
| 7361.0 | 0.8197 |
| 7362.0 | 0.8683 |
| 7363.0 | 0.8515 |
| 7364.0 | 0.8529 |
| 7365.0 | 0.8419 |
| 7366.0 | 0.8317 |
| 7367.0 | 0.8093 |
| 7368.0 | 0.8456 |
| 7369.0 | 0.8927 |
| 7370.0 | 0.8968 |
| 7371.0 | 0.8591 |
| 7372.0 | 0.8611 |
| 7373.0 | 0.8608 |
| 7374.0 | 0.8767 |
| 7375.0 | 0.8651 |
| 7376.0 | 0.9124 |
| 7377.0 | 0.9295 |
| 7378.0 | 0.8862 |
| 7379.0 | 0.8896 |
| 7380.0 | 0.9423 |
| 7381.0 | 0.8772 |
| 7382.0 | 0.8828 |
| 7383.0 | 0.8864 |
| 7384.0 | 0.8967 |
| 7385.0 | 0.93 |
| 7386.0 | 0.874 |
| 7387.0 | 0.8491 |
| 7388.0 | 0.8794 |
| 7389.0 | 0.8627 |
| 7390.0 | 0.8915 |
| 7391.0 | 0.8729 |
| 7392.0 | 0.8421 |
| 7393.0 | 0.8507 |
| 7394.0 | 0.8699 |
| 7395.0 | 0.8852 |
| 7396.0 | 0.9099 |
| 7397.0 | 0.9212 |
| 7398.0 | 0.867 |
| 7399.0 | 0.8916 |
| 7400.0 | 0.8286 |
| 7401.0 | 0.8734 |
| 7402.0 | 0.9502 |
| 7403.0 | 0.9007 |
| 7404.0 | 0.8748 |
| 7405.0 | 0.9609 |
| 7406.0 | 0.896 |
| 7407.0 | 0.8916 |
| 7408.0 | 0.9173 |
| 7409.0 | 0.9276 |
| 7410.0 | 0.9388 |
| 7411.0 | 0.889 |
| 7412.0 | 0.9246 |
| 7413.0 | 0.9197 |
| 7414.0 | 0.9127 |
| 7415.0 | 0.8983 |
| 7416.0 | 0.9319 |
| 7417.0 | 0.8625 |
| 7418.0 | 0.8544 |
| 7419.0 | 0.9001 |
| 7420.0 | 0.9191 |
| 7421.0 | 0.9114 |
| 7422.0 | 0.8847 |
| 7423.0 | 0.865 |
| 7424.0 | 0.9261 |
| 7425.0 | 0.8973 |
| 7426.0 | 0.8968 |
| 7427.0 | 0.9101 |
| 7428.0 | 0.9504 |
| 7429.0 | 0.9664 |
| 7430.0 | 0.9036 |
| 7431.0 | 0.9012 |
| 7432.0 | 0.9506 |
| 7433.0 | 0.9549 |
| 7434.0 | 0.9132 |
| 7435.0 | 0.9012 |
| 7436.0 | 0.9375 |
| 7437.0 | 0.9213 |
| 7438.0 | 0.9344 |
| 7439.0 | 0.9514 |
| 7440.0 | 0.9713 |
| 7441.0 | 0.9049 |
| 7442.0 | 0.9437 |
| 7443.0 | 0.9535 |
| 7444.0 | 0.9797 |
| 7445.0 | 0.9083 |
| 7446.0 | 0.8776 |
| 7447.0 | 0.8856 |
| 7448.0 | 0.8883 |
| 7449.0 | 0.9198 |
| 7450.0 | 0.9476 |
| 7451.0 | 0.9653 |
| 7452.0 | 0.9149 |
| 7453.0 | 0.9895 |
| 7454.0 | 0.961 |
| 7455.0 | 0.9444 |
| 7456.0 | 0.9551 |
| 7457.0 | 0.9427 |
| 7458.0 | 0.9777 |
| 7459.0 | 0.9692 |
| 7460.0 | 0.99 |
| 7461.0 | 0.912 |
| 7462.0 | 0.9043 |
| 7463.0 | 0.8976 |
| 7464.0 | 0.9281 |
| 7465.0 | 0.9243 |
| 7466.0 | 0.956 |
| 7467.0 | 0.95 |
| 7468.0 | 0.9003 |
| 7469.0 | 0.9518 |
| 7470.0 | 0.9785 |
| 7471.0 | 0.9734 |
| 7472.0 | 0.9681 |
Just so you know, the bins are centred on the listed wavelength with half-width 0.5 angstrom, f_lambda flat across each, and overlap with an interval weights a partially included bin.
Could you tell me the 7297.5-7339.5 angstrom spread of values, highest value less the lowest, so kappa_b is 0.237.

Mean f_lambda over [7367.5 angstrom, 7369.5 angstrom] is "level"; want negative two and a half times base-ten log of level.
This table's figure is 0.2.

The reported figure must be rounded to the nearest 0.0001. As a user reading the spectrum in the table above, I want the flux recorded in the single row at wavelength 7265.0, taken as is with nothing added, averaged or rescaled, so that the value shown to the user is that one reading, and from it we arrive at 0.6541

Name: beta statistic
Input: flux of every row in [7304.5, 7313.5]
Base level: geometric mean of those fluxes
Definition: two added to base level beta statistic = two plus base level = 2.75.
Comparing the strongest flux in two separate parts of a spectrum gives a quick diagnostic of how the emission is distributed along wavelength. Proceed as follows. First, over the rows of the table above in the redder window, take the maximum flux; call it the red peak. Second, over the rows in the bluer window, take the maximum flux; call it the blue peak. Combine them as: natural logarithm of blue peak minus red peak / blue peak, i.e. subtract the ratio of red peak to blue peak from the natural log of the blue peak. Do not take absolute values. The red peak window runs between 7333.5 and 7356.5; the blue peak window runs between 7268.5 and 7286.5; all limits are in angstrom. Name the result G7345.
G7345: -1.57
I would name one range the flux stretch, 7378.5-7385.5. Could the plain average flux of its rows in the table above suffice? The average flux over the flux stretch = 0.901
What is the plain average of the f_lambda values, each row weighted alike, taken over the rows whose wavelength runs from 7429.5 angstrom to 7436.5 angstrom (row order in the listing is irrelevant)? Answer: 0.92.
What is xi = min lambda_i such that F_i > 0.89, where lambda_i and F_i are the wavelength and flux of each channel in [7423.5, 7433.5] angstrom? 7424.0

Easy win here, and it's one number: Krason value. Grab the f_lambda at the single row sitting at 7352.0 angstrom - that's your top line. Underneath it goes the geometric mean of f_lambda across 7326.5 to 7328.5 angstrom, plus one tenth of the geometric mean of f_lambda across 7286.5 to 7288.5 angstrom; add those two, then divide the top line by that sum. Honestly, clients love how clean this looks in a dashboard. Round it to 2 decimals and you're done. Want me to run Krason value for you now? 1.03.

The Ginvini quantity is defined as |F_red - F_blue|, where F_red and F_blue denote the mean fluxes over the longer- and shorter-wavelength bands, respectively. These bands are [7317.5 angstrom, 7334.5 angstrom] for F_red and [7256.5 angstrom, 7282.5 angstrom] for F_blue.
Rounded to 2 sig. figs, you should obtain 0.12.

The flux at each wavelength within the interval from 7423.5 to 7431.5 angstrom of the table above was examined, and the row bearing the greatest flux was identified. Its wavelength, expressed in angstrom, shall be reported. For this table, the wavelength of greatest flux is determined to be 7429.0 angstrom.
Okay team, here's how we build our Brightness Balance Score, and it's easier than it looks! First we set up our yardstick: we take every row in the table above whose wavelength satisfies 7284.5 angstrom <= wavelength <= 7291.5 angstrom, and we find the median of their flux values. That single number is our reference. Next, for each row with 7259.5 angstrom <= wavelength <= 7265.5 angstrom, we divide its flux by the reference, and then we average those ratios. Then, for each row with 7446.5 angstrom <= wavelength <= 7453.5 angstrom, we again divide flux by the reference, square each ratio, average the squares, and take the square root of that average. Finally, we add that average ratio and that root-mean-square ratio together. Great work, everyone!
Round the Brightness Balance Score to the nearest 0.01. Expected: 2.25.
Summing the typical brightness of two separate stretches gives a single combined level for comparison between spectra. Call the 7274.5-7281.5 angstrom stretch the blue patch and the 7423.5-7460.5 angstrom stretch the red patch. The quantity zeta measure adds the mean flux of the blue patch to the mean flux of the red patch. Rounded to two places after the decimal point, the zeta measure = 1.61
